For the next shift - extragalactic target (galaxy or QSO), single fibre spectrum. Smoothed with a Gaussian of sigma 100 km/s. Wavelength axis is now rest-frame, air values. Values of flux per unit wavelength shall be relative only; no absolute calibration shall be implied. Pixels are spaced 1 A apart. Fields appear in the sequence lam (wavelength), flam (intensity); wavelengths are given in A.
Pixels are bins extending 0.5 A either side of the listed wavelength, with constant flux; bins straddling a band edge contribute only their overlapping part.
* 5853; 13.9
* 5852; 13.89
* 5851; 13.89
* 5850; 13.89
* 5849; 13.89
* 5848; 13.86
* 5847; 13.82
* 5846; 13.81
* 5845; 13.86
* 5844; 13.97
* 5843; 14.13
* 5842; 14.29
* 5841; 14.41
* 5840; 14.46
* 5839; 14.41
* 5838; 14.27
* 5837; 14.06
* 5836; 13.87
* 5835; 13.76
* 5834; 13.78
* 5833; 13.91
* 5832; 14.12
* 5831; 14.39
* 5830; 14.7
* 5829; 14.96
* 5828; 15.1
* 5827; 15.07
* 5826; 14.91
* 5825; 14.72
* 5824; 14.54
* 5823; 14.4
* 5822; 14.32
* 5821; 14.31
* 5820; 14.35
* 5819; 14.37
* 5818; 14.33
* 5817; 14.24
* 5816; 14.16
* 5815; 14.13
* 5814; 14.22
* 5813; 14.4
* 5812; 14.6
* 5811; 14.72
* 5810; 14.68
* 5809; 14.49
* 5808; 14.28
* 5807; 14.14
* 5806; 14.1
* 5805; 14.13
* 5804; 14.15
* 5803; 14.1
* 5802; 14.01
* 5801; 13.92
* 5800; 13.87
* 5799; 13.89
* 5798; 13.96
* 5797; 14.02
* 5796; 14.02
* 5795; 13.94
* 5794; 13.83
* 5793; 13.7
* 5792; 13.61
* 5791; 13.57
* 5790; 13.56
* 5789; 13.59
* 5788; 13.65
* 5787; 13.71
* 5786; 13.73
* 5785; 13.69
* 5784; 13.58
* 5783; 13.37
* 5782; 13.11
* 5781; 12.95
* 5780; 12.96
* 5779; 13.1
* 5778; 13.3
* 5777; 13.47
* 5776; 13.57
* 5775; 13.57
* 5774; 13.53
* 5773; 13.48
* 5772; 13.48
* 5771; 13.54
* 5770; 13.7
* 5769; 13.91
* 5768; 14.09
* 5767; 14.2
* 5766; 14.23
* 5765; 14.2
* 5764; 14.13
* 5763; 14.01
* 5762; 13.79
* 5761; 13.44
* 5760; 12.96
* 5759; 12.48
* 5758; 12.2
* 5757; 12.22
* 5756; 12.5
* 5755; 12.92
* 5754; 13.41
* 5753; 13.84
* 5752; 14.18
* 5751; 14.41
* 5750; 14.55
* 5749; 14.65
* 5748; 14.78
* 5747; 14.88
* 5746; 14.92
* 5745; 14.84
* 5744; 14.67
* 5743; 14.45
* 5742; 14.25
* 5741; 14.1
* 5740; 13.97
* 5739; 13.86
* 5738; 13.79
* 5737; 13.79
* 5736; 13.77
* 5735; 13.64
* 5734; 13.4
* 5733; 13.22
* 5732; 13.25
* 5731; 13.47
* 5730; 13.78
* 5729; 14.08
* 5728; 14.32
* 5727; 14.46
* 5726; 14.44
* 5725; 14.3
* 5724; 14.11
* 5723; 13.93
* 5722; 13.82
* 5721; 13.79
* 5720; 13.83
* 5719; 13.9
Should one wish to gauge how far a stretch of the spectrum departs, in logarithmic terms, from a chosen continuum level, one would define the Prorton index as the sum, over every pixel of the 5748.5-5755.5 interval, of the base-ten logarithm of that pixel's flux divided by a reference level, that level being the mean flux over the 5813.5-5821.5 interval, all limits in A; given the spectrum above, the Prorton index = -0.06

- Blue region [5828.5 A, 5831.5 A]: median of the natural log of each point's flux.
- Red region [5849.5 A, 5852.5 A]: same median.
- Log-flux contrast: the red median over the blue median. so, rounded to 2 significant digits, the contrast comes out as 0.98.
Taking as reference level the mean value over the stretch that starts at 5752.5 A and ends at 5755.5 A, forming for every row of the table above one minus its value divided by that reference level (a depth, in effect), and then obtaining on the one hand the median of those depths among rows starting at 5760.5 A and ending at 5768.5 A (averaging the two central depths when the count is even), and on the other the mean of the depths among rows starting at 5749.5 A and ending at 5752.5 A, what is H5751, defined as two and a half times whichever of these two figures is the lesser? -0.185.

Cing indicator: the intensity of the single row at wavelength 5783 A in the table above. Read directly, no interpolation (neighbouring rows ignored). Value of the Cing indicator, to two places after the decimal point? 13.37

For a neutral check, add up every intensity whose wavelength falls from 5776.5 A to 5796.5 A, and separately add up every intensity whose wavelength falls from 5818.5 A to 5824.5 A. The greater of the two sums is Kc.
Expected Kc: 270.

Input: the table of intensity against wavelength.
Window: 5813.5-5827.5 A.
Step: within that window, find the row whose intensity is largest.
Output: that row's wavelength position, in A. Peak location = 5827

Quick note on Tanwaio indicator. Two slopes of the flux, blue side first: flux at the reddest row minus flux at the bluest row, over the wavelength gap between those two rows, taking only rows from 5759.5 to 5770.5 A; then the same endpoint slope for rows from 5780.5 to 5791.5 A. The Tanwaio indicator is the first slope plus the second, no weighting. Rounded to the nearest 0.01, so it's 0.14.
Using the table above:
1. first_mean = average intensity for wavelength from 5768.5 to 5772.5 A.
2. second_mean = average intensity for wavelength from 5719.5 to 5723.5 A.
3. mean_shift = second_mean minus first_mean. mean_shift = 0.2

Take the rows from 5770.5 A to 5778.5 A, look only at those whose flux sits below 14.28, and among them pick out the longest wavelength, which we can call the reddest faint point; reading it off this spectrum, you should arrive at 5778 A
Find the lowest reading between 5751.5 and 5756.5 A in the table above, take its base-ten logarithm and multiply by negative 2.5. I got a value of -2.74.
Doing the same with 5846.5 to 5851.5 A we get -2.85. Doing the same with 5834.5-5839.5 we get -2.85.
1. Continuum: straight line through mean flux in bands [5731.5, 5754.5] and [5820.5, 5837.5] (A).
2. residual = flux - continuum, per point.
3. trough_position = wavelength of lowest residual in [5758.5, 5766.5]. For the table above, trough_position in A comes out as 5759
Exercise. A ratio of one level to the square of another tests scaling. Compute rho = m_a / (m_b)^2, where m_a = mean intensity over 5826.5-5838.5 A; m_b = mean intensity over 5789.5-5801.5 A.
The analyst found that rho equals 0.075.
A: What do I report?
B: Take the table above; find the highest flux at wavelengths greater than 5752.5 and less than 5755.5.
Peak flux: 13.84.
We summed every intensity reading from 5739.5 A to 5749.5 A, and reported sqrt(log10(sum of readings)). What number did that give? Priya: 1.471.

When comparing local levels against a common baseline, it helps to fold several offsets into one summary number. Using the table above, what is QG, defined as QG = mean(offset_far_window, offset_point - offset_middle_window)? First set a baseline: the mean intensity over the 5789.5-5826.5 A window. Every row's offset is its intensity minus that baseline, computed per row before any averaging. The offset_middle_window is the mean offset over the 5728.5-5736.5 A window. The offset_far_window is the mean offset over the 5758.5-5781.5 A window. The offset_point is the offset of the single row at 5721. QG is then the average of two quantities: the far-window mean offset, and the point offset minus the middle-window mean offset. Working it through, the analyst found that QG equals -0.20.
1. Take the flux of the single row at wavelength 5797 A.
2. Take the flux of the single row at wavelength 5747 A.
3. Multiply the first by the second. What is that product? 209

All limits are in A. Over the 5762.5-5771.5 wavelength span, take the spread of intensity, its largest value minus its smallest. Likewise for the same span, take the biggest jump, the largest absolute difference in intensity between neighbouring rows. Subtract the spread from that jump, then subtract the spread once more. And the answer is -1.2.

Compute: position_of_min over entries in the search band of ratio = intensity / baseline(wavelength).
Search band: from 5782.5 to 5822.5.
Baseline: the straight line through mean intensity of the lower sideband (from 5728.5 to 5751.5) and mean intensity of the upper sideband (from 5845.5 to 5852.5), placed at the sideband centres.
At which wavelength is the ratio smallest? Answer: 5783 A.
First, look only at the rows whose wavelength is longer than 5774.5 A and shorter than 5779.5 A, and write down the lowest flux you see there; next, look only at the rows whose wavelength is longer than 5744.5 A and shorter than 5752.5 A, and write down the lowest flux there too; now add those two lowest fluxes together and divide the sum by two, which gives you 13.6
